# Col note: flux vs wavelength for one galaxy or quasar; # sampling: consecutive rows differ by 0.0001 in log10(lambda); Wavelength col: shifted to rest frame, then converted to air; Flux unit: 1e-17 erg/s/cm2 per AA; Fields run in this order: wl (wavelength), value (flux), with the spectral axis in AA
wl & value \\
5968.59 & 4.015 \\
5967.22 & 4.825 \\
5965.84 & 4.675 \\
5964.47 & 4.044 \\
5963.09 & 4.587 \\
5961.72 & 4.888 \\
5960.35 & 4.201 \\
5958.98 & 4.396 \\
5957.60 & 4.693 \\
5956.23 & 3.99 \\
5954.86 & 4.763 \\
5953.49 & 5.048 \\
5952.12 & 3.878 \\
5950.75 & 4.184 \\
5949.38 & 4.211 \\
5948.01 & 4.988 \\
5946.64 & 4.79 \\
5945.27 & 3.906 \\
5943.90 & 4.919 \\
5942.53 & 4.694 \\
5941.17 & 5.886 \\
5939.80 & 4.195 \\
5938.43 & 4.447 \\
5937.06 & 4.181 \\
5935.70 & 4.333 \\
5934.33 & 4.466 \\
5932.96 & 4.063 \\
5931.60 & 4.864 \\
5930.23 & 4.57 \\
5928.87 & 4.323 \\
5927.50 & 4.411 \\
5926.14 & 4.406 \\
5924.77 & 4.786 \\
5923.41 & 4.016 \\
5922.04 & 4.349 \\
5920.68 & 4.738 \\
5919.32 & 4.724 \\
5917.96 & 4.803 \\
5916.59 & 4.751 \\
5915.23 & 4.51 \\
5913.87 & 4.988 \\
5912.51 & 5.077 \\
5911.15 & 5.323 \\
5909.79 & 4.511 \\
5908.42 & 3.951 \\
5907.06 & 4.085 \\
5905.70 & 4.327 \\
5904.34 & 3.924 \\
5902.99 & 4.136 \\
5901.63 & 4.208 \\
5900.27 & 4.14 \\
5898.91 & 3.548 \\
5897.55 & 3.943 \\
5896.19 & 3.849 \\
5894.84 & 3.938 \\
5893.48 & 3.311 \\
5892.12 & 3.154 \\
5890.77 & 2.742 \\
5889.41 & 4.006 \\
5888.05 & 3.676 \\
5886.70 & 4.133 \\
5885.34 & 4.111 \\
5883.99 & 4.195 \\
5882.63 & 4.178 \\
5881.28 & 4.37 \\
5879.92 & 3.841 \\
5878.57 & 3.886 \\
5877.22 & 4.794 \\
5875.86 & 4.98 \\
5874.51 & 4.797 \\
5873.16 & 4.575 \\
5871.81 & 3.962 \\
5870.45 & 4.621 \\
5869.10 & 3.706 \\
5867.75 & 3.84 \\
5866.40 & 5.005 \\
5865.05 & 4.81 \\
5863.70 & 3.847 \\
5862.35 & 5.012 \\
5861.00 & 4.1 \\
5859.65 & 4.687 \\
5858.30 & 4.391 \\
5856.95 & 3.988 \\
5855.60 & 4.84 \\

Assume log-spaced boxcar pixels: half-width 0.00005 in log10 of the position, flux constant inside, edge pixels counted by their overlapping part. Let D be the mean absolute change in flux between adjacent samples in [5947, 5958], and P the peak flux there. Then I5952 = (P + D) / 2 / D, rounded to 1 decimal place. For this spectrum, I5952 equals 4.9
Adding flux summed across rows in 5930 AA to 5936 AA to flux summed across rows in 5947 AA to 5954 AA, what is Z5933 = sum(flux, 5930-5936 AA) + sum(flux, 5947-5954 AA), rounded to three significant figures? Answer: 44.6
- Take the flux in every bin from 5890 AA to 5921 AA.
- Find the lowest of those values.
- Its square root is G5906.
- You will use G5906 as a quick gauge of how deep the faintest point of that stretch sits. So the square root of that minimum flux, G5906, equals 1.66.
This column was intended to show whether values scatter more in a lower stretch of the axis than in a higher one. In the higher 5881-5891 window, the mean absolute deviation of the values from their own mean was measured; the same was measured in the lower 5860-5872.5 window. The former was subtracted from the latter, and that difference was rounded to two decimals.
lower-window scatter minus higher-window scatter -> 0.12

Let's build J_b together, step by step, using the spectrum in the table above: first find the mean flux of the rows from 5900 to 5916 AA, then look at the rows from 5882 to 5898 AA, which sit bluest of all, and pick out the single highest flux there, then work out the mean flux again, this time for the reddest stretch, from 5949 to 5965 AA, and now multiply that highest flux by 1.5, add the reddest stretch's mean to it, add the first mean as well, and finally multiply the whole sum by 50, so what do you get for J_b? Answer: 757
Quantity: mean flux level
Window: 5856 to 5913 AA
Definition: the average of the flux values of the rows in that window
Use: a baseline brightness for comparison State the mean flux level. 4.18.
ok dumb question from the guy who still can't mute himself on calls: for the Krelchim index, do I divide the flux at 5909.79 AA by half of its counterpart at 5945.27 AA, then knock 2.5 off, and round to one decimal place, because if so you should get -0.2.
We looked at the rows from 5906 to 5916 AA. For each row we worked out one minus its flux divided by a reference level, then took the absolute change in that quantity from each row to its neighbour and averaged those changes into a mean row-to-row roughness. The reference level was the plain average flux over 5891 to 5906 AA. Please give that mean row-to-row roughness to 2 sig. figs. 0.10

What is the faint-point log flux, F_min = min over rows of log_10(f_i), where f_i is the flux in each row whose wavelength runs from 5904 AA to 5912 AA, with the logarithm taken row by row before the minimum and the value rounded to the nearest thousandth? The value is 0.594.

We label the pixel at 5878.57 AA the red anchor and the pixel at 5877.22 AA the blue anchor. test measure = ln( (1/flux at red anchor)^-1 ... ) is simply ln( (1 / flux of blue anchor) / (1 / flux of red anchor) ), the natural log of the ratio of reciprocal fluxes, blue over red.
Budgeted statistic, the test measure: -0.21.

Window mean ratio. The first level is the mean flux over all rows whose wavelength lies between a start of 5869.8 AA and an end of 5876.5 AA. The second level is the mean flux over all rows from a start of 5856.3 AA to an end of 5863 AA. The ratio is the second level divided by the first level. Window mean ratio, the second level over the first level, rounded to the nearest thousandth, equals 0.967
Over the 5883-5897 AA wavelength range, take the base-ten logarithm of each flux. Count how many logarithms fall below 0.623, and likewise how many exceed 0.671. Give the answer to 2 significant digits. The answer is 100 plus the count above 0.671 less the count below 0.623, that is 90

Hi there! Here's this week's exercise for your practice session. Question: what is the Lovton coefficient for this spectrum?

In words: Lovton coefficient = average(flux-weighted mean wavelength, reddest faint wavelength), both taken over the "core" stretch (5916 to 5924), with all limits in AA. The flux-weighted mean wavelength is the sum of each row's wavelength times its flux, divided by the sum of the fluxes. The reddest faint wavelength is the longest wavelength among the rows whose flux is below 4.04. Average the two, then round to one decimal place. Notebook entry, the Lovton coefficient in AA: 5921.6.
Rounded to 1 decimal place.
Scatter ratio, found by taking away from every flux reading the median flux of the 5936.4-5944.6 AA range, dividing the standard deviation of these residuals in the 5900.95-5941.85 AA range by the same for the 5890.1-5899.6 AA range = 1.0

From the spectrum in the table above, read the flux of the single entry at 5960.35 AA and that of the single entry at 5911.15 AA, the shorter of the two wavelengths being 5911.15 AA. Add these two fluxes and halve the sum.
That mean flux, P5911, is 4.76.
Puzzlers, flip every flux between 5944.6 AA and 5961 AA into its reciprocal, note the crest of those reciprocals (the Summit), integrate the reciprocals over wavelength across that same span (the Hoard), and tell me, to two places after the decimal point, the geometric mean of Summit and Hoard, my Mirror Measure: 0.98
